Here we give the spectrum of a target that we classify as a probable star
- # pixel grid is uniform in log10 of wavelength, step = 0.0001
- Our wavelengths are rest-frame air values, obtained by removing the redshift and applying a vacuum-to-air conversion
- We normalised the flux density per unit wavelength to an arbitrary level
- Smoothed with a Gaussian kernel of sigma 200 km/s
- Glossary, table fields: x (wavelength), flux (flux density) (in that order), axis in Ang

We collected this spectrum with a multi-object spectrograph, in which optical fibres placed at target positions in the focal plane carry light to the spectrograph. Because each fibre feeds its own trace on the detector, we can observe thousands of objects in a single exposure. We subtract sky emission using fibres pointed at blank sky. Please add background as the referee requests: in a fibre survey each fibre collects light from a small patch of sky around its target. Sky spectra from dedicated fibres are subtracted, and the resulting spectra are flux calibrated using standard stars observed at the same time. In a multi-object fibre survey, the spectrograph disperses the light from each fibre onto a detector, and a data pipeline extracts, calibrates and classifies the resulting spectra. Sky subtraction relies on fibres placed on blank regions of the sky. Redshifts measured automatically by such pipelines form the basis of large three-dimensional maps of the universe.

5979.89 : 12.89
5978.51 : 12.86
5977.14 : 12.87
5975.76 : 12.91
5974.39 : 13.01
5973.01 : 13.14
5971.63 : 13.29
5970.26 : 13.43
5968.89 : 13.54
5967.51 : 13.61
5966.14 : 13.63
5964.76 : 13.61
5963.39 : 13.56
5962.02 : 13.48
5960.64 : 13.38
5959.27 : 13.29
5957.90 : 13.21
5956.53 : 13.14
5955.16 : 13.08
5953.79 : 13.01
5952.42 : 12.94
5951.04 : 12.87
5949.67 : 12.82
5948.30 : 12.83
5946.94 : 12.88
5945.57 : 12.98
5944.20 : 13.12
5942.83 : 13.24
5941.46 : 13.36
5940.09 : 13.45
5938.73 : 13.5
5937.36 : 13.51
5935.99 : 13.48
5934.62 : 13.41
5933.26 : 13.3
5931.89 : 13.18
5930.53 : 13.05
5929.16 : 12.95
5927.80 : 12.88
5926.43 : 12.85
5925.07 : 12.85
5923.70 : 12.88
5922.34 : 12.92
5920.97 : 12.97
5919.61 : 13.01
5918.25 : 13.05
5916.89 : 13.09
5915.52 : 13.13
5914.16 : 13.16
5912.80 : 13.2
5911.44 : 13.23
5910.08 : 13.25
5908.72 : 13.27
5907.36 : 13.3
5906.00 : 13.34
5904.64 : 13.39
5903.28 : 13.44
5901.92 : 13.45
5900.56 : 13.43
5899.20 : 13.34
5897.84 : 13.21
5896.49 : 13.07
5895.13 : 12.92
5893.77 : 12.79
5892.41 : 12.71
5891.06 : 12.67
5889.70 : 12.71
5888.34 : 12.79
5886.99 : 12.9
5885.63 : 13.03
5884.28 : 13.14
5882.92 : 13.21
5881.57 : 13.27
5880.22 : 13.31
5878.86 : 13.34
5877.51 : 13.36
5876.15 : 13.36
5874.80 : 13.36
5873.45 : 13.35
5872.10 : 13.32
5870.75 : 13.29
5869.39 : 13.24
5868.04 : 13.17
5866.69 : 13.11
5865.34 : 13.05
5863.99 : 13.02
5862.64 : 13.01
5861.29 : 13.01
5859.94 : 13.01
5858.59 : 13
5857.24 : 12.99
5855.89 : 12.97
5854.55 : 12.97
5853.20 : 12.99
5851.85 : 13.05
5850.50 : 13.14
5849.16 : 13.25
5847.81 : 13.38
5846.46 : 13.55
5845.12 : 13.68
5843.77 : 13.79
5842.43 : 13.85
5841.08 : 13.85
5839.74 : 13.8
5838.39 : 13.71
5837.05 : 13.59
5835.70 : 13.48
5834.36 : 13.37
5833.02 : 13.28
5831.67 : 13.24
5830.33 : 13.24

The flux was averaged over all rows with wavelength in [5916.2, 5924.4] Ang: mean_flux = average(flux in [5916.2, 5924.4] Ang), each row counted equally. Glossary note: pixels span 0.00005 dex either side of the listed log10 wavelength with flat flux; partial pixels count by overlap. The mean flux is 13.0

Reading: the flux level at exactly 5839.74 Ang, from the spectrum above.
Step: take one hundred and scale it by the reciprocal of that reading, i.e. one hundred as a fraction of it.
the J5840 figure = 7.25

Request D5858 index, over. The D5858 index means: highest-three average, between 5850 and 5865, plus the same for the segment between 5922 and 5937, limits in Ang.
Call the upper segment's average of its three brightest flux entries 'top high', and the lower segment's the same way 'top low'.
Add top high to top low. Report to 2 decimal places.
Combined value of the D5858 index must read 26.47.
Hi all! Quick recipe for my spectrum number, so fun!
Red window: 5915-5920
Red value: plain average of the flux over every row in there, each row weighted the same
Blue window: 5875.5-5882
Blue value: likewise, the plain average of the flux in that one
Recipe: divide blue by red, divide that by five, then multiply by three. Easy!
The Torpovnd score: 0.612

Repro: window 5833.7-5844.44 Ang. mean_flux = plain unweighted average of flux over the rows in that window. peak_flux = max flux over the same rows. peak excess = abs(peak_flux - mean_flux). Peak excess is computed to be 0.17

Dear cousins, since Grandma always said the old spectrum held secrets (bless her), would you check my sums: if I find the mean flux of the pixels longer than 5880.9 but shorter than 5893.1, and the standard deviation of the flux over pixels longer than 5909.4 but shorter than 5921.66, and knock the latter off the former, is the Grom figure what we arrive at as 12.84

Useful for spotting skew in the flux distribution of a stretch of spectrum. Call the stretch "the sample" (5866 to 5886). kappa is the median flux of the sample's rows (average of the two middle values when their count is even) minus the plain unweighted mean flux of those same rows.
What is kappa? 0.03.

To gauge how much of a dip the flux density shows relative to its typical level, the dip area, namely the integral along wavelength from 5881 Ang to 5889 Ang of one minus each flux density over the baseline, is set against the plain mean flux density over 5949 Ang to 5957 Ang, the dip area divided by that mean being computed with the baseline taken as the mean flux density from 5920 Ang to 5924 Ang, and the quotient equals -0.006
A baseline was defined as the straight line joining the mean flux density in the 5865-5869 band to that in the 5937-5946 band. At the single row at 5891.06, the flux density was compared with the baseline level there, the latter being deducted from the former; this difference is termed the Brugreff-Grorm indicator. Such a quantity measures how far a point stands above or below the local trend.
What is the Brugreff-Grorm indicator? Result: -0.5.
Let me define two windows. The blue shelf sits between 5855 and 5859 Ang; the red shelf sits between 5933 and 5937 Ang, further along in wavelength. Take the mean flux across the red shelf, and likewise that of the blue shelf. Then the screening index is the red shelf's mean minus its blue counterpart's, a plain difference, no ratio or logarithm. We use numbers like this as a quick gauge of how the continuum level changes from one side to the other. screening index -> 0.41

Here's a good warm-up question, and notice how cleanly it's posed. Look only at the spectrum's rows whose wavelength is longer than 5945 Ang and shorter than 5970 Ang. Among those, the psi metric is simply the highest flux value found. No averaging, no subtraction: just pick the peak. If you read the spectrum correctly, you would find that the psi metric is 13.63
